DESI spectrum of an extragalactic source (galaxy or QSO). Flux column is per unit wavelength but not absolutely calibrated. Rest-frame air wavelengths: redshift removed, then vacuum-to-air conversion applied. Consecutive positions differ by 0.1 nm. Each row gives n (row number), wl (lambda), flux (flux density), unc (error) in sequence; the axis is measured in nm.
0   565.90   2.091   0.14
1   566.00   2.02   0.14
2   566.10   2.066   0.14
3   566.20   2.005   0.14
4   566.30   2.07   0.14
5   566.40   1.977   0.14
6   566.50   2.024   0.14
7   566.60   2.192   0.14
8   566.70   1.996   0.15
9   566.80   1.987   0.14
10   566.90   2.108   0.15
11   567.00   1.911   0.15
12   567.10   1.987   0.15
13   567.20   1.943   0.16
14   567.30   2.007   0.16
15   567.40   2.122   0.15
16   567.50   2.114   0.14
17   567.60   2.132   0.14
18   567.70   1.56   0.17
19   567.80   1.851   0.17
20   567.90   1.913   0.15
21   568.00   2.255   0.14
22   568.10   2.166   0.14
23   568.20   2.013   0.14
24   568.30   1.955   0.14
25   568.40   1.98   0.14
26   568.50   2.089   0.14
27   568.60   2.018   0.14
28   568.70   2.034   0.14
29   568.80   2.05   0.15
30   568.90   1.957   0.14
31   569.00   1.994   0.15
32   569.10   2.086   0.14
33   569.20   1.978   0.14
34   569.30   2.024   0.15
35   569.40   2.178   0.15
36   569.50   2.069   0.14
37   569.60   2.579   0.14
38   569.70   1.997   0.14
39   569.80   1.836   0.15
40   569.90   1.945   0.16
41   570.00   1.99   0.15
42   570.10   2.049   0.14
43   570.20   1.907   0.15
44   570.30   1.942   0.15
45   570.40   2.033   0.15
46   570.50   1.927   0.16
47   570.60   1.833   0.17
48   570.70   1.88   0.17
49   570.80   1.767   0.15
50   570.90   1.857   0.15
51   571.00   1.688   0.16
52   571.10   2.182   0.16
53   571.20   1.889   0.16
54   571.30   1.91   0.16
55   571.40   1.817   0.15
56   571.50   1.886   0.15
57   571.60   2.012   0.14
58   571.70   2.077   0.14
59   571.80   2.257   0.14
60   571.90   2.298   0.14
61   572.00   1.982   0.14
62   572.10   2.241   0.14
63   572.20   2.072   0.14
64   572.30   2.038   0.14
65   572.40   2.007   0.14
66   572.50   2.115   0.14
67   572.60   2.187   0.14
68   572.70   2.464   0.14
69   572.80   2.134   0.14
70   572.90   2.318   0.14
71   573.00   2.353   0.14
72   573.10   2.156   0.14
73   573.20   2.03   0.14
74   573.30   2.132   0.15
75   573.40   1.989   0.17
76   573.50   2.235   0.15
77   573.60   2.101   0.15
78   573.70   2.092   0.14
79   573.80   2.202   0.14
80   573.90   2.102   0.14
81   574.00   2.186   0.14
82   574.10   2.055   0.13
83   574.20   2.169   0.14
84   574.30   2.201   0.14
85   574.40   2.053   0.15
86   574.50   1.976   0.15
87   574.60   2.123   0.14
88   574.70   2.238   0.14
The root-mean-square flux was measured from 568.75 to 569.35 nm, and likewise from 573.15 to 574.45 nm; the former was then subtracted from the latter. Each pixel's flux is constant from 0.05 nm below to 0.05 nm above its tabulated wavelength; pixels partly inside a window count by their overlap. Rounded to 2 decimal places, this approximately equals 0.10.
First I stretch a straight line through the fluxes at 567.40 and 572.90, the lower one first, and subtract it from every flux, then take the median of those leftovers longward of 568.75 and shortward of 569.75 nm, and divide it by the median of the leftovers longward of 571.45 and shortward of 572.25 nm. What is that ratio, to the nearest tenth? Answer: 0.7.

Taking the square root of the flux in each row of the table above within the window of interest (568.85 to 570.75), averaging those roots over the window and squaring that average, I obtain 2.01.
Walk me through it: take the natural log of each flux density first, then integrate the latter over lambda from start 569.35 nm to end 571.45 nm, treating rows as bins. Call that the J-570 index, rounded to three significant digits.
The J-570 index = 1.41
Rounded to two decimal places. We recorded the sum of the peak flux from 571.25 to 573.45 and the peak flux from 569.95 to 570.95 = 4.51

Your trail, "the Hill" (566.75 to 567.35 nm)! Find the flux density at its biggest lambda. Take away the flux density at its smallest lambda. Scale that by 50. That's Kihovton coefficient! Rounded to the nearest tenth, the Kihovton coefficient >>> 1.0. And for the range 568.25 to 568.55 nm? 6.7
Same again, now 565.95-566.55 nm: 0.2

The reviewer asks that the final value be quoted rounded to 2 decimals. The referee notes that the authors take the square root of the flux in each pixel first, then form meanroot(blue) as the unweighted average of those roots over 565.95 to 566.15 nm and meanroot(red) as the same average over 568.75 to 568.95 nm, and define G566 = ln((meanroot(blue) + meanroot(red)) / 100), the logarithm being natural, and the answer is -3.56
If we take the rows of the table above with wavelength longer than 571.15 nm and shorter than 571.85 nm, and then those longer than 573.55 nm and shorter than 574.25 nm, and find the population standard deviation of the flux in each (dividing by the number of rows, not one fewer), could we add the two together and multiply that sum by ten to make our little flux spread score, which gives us 1.9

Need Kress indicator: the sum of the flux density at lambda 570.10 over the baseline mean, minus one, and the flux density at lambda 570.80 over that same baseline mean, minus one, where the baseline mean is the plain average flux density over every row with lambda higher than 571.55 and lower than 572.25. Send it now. -0.21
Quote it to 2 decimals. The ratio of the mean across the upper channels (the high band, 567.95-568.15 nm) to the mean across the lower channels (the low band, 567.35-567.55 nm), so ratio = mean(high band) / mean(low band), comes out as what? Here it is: 1.04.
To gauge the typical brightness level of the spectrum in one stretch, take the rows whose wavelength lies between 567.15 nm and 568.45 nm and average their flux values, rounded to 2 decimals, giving 2.00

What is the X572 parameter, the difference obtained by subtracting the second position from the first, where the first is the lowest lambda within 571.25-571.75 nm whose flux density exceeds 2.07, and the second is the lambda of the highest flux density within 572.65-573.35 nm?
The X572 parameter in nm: -1.00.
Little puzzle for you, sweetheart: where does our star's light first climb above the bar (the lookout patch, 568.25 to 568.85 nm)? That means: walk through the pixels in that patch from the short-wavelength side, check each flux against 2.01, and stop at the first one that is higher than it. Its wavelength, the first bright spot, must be 568.50 nm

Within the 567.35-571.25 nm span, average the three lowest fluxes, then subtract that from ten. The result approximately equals 8.33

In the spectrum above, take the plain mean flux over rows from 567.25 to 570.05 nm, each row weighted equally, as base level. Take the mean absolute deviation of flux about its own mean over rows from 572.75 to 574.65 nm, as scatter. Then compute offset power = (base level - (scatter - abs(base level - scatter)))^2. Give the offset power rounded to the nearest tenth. 15.3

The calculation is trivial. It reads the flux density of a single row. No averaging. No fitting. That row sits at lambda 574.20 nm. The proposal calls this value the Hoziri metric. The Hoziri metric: 2.169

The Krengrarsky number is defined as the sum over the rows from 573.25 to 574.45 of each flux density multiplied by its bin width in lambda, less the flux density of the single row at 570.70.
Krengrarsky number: 0.67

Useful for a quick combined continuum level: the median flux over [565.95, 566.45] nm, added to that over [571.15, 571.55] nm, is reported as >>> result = 3.91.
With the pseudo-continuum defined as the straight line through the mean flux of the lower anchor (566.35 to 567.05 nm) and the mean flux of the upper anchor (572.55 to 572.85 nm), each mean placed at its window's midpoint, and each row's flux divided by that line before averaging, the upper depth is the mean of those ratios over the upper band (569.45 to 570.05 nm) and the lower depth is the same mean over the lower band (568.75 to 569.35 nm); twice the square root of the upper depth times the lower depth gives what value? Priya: 1.91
